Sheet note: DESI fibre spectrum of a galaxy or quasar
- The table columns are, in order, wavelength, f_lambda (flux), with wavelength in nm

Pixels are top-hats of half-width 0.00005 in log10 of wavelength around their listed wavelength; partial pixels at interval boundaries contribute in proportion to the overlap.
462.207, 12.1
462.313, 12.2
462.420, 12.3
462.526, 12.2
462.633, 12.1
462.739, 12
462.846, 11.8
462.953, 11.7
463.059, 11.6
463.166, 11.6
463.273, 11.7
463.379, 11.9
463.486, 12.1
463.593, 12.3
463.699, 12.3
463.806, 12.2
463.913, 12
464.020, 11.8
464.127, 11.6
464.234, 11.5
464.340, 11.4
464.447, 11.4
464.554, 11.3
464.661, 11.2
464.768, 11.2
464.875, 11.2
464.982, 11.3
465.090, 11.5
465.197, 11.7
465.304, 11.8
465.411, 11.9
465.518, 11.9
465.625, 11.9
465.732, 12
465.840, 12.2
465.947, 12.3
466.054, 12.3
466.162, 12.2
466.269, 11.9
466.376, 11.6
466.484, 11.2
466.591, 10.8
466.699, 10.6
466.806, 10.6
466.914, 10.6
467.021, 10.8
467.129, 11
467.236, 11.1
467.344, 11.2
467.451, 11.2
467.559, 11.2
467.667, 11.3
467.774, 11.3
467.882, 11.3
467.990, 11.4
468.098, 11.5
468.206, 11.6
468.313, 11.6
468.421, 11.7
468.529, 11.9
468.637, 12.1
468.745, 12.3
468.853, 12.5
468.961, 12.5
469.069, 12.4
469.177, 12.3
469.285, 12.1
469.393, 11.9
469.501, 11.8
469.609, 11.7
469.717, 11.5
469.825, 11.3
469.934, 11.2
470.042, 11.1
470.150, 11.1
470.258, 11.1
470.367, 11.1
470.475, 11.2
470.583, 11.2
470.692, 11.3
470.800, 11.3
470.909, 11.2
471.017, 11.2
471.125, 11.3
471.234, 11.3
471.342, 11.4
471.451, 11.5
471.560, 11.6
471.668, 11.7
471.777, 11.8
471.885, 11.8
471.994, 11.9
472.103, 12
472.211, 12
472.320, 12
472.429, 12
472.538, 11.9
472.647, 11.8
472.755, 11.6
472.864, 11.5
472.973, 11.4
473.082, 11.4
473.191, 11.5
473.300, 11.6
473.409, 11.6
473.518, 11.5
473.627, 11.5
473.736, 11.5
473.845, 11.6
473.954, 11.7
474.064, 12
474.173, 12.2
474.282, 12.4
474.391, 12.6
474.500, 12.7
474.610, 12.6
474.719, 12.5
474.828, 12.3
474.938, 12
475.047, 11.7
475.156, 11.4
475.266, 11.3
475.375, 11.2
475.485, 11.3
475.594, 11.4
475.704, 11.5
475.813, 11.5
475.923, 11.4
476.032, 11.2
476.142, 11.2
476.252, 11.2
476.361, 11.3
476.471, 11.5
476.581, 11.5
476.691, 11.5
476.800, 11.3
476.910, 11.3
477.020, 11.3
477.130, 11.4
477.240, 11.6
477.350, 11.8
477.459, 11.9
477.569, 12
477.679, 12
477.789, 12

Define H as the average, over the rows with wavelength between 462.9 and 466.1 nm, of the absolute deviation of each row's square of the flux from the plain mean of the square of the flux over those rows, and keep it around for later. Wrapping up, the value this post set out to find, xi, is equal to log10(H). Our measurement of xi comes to 0.85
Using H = 7.1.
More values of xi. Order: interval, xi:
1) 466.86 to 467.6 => 0.60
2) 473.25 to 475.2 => 0.98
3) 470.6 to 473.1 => 0.76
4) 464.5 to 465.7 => 0.80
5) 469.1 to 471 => 0.86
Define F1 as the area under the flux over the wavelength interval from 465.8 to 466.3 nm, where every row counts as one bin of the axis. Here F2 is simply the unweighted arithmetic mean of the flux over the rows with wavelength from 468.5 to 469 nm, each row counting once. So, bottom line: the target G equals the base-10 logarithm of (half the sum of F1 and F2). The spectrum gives 0.96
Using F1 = 6.1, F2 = 12.3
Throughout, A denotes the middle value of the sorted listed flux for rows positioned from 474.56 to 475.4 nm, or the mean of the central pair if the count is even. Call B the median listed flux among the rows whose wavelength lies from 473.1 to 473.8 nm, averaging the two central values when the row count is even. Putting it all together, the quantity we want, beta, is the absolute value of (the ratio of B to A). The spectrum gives 0.97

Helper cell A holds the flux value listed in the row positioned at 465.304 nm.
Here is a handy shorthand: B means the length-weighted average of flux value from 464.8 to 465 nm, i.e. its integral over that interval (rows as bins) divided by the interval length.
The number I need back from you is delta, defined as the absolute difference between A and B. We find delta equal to 0.6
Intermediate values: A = 11.8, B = 11.2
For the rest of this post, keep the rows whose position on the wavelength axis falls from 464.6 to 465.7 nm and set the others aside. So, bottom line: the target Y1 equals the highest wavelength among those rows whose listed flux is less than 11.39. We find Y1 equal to 464.982 nm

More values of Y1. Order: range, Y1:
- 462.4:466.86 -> 466.806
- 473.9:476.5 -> 476.361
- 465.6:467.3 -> 467.236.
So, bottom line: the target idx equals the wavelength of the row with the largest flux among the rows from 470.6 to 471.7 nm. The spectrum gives 471.668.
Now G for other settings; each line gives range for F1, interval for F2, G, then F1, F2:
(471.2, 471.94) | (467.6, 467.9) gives 1.00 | 8.6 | 11.3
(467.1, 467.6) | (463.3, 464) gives 0.95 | 5.6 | 12.1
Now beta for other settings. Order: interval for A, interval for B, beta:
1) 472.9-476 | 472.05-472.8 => 1.04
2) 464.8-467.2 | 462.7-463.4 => 1.00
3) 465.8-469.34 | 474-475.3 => 1.06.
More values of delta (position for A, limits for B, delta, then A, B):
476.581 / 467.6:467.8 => 0.2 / 11.5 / 11.3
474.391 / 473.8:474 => 0.9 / 12.6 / 11.7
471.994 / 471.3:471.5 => 0.5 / 11.9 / 11.4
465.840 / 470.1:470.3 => 1.1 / 12.2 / 11.1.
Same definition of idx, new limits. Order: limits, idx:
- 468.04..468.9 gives 468.853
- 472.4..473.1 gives 472.429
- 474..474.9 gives 474.500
